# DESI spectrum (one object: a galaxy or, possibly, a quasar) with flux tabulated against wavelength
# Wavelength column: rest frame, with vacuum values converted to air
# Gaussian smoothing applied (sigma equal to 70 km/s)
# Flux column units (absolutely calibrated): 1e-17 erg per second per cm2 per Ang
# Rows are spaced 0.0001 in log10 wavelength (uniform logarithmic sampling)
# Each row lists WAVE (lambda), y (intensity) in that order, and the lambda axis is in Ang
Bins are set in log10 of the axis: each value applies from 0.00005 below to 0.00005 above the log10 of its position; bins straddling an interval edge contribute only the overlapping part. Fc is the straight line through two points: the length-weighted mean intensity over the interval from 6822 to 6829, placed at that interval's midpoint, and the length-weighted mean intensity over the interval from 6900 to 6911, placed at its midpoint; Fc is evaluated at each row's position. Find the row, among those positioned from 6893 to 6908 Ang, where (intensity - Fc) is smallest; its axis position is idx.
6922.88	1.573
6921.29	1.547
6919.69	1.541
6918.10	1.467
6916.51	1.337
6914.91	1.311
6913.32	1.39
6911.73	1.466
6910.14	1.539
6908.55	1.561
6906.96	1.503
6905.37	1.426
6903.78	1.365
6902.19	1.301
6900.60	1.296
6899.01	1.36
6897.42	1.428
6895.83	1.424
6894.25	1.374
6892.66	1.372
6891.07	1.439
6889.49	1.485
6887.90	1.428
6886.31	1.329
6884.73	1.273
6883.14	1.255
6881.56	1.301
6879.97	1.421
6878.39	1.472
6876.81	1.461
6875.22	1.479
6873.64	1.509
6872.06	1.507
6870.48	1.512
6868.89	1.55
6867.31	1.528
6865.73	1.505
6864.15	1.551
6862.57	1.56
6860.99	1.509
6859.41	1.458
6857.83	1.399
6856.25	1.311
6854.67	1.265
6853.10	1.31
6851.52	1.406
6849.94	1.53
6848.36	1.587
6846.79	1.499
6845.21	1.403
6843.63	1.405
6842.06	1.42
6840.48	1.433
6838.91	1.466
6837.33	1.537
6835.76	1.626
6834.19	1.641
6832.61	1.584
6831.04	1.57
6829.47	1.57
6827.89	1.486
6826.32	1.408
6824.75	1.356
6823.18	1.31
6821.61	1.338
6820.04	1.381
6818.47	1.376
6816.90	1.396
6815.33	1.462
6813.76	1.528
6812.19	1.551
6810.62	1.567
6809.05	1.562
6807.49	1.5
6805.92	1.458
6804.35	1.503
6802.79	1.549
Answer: 6900.60 Ang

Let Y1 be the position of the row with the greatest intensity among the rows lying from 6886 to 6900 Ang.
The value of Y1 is 6889.49 Ang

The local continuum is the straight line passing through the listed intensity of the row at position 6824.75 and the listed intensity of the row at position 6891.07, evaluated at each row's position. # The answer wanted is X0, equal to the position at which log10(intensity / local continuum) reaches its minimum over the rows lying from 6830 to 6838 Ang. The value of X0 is 6837.33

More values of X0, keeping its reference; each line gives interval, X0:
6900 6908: 6900.60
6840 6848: 6845.21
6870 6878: 6876.81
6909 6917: 6914.91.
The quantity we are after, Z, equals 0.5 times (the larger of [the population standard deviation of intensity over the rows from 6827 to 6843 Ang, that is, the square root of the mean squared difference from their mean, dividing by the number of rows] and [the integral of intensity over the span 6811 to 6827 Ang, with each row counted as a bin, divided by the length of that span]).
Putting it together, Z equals 0.707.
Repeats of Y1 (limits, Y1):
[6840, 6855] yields 6848.36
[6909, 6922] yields 6921.29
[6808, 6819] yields 6810.62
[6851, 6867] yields 6862.57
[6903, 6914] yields 6908.55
